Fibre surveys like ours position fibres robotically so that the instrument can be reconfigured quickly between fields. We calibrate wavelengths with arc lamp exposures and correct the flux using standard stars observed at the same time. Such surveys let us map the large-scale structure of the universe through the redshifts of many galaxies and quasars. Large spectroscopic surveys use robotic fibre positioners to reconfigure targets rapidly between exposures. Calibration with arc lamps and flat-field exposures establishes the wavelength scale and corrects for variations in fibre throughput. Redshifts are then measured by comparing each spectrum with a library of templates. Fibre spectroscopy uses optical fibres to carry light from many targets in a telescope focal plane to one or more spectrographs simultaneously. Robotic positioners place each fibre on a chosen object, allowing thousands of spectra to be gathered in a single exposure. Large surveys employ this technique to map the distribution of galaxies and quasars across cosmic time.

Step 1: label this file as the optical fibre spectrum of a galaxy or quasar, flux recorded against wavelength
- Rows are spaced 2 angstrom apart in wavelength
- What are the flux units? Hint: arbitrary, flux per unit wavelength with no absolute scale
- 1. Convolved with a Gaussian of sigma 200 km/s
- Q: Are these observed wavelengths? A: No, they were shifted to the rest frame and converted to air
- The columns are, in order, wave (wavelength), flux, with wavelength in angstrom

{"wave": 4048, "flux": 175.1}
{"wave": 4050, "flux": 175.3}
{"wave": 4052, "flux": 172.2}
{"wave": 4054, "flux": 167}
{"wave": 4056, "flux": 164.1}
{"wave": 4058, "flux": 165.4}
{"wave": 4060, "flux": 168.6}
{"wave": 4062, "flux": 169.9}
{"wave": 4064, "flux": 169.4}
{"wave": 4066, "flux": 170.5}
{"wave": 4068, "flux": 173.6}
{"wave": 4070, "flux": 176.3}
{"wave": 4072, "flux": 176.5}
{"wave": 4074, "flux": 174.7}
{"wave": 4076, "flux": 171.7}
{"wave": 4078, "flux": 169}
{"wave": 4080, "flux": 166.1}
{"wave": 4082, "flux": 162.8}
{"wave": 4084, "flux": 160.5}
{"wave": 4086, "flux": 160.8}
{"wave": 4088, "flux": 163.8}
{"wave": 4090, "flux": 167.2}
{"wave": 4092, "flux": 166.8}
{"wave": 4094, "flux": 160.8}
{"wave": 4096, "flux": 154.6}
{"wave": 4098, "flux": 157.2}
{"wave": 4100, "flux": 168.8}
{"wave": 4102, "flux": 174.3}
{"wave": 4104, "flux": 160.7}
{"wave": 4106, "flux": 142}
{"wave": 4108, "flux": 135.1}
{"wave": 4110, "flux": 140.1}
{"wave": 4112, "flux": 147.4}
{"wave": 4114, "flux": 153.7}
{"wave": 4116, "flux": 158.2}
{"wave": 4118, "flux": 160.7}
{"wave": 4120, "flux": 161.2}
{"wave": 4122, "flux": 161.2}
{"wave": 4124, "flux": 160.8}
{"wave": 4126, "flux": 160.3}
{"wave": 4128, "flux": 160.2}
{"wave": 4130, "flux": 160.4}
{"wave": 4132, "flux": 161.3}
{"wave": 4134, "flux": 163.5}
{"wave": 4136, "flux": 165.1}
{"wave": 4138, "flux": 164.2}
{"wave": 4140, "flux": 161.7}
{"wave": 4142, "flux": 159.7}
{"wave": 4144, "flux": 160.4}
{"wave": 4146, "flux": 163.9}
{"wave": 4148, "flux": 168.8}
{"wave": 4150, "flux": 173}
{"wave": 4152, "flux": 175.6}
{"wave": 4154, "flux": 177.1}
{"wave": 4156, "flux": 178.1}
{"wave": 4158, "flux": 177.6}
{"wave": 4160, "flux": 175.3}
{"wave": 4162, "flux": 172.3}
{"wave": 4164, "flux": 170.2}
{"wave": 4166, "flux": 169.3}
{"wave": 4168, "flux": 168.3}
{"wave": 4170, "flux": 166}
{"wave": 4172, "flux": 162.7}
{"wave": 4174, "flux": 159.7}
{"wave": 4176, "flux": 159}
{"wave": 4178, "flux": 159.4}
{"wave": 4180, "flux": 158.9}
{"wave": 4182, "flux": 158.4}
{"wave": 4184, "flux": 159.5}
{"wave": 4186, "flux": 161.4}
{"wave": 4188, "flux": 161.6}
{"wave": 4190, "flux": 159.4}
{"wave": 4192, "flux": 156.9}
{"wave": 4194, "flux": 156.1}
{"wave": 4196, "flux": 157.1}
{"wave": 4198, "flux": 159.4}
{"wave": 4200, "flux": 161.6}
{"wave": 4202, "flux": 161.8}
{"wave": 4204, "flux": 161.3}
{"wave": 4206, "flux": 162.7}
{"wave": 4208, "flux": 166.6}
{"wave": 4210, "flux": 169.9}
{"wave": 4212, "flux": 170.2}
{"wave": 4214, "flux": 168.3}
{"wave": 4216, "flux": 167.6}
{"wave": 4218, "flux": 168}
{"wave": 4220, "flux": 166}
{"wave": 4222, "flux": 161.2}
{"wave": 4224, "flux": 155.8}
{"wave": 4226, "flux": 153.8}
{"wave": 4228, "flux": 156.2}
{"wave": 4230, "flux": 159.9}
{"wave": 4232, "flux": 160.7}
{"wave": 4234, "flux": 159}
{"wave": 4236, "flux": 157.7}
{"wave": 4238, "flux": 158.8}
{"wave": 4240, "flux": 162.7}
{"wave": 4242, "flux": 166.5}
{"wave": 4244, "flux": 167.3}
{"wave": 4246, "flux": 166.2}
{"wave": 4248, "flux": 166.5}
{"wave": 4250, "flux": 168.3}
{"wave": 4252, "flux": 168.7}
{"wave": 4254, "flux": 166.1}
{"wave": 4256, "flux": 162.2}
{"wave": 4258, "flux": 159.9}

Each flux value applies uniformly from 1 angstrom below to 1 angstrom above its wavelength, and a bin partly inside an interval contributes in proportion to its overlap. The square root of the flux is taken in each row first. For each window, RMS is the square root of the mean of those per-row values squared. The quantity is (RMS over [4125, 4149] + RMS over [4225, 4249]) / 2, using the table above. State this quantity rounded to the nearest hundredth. 12.72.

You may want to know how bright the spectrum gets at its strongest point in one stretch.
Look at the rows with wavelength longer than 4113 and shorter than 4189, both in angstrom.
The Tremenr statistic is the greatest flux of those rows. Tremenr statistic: 178.1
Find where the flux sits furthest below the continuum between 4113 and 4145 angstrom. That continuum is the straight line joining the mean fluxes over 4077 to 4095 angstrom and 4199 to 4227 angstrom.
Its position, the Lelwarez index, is 4114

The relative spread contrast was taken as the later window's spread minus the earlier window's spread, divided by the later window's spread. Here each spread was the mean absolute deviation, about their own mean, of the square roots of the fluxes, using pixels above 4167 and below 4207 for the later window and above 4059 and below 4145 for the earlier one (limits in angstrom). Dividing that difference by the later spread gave -1.8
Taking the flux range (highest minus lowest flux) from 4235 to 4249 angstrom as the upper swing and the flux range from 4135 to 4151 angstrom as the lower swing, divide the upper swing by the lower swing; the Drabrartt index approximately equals 0.72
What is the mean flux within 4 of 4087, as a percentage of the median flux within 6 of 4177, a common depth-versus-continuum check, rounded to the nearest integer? 102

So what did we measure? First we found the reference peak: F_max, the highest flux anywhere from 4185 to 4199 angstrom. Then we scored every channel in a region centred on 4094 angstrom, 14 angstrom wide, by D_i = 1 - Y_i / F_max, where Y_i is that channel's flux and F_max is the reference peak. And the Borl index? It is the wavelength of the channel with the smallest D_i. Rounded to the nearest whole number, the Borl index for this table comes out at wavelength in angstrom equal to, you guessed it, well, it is 4100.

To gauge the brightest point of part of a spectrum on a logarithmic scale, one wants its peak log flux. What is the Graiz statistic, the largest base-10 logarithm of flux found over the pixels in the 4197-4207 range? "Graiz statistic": 2.21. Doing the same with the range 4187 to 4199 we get 2.21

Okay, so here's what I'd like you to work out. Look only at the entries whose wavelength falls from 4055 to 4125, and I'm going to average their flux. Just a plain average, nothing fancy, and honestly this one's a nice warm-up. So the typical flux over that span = 163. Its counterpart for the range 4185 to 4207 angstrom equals 160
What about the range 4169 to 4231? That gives 161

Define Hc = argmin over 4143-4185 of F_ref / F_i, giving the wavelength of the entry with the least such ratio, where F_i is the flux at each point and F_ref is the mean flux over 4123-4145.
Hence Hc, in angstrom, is 4156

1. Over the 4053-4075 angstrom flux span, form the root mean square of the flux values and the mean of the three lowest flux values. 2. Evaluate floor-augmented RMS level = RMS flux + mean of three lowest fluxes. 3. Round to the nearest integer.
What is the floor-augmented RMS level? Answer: 336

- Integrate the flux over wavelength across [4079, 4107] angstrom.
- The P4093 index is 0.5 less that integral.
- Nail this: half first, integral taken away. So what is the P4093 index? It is -4532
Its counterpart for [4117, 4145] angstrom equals -4521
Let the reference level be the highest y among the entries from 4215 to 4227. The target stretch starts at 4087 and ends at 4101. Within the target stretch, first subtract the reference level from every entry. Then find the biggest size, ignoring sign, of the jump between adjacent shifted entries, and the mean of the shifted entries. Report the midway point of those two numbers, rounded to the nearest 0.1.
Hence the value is 3.2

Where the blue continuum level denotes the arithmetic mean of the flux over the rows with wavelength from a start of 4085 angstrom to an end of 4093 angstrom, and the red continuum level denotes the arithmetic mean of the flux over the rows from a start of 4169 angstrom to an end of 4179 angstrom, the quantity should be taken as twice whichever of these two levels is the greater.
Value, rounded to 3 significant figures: 329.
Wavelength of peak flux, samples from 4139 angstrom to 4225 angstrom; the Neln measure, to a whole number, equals 4156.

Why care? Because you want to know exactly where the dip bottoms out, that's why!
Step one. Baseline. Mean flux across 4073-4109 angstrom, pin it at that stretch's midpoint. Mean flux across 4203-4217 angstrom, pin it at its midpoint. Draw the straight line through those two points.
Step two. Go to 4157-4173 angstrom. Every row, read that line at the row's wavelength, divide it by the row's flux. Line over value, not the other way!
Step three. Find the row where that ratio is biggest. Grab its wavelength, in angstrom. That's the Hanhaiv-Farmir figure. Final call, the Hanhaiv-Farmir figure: 4172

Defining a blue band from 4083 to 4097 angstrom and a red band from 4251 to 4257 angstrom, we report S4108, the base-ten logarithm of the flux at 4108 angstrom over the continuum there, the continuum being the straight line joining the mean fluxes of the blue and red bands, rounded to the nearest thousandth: -0.080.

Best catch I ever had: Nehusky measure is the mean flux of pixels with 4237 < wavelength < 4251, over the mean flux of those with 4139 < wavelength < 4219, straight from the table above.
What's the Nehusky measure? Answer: 1.00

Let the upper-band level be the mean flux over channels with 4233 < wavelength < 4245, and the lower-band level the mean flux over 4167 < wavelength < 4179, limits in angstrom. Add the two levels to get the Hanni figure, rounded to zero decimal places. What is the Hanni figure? 325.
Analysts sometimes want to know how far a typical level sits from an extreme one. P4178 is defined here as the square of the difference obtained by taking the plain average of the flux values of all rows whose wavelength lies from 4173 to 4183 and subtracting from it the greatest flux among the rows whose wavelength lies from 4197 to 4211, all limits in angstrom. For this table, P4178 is 117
